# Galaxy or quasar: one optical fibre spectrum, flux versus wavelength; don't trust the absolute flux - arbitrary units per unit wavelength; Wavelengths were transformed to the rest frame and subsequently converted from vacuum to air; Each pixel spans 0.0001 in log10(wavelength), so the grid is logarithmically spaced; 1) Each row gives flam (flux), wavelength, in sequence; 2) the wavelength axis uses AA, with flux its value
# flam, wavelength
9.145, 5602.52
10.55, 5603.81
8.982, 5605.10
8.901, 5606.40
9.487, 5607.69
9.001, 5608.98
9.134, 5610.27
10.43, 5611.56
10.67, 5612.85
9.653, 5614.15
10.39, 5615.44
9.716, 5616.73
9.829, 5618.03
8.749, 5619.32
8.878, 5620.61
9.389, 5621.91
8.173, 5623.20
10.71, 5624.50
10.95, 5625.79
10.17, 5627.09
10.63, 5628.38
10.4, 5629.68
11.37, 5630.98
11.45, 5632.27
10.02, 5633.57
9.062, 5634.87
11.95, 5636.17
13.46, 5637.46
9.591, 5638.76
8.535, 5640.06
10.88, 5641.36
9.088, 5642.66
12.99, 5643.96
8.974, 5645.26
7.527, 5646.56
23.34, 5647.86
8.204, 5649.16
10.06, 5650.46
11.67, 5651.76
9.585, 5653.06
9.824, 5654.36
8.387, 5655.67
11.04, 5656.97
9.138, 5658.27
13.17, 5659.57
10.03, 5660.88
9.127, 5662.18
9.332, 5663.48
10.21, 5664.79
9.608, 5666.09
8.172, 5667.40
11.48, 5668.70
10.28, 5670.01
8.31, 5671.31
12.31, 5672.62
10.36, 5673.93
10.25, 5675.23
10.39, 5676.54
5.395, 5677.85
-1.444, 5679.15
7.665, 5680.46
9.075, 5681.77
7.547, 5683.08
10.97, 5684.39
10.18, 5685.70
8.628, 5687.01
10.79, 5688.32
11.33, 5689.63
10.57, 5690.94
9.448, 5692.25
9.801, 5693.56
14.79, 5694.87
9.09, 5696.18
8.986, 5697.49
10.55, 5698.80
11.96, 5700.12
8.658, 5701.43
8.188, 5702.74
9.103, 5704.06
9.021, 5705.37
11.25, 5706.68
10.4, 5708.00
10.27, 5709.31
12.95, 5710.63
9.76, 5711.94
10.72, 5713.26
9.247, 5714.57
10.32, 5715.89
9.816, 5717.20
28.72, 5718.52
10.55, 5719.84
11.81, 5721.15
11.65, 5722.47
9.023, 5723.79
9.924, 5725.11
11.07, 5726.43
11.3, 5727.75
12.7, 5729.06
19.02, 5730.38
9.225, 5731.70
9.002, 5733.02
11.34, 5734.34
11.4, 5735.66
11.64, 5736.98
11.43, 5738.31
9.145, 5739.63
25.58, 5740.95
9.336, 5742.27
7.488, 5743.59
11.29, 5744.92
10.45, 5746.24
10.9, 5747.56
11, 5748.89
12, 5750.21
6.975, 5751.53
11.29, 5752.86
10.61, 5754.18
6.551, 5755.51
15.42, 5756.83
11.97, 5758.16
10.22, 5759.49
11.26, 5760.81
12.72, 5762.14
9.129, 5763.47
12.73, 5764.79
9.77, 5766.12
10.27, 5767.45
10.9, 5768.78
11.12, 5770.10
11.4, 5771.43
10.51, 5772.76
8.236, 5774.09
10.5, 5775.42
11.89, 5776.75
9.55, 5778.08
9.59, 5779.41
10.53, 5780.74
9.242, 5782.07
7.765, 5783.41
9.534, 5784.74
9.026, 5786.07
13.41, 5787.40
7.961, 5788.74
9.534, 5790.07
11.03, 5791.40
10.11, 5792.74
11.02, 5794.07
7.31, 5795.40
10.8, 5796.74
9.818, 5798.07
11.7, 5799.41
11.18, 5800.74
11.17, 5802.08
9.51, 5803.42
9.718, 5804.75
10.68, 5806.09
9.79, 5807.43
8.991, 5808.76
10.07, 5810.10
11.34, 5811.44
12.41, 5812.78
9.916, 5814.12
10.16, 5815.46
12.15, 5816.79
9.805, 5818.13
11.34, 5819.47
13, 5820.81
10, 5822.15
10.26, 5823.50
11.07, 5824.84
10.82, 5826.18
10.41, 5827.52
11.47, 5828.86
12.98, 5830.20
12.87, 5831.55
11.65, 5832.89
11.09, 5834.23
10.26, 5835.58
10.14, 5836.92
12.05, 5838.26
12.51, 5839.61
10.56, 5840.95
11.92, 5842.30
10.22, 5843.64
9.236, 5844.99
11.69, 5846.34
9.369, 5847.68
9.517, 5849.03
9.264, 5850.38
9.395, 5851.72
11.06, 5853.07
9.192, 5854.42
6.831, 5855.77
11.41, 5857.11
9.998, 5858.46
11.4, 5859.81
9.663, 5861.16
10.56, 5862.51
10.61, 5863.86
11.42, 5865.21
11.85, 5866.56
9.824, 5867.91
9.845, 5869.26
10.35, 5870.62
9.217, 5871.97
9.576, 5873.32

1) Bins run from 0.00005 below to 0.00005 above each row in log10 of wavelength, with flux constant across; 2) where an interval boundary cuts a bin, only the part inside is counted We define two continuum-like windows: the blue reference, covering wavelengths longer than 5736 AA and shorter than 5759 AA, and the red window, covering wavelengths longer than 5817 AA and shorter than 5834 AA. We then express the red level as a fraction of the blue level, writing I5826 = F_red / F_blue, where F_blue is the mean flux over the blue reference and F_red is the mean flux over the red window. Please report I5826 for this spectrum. 1.00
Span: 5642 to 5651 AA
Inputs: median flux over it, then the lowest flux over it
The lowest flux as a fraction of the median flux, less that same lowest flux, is -6.7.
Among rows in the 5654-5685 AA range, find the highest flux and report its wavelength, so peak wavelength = 5659.57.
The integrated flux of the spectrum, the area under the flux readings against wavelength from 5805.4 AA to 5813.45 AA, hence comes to 85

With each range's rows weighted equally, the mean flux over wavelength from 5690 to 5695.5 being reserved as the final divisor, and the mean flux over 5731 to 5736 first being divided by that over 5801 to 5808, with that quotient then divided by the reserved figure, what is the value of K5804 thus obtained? 0.090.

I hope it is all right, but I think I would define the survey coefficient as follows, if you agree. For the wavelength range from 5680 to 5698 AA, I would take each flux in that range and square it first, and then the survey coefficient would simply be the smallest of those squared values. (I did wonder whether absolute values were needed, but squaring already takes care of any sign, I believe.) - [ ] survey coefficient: 57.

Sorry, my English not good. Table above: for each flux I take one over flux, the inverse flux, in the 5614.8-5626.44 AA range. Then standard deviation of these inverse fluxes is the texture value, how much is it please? 0.010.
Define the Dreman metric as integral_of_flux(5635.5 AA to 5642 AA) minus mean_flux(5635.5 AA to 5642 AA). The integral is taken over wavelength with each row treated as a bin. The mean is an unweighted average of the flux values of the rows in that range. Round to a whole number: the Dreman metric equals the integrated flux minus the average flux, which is 60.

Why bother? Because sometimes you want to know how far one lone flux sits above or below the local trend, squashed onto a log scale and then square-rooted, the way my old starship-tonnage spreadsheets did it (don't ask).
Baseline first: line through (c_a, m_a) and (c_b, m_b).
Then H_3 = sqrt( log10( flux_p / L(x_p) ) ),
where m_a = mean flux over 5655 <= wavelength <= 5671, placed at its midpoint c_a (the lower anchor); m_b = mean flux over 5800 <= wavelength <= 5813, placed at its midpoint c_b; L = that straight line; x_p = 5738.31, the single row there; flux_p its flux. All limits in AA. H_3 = 0.22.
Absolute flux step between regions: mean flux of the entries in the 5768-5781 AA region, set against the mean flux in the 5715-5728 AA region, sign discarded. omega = 2.0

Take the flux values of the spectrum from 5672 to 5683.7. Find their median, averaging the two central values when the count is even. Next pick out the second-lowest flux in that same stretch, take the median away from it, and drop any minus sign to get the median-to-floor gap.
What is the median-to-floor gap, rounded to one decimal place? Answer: 3.7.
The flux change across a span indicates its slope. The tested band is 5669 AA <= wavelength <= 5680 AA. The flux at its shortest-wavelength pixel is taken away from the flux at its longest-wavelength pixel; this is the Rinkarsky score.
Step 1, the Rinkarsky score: -12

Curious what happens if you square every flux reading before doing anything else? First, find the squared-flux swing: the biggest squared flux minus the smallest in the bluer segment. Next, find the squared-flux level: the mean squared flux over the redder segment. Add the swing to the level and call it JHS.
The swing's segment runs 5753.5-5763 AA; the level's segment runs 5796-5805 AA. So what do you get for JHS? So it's 307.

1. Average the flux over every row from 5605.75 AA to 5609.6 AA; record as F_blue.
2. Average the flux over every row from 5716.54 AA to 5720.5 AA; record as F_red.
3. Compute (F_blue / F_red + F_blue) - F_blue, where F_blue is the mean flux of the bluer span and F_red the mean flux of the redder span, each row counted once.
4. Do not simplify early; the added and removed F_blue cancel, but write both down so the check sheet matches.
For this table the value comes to 0.56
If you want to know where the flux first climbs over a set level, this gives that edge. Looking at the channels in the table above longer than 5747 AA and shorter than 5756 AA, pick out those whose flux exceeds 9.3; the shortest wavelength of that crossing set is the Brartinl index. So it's 5747.56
